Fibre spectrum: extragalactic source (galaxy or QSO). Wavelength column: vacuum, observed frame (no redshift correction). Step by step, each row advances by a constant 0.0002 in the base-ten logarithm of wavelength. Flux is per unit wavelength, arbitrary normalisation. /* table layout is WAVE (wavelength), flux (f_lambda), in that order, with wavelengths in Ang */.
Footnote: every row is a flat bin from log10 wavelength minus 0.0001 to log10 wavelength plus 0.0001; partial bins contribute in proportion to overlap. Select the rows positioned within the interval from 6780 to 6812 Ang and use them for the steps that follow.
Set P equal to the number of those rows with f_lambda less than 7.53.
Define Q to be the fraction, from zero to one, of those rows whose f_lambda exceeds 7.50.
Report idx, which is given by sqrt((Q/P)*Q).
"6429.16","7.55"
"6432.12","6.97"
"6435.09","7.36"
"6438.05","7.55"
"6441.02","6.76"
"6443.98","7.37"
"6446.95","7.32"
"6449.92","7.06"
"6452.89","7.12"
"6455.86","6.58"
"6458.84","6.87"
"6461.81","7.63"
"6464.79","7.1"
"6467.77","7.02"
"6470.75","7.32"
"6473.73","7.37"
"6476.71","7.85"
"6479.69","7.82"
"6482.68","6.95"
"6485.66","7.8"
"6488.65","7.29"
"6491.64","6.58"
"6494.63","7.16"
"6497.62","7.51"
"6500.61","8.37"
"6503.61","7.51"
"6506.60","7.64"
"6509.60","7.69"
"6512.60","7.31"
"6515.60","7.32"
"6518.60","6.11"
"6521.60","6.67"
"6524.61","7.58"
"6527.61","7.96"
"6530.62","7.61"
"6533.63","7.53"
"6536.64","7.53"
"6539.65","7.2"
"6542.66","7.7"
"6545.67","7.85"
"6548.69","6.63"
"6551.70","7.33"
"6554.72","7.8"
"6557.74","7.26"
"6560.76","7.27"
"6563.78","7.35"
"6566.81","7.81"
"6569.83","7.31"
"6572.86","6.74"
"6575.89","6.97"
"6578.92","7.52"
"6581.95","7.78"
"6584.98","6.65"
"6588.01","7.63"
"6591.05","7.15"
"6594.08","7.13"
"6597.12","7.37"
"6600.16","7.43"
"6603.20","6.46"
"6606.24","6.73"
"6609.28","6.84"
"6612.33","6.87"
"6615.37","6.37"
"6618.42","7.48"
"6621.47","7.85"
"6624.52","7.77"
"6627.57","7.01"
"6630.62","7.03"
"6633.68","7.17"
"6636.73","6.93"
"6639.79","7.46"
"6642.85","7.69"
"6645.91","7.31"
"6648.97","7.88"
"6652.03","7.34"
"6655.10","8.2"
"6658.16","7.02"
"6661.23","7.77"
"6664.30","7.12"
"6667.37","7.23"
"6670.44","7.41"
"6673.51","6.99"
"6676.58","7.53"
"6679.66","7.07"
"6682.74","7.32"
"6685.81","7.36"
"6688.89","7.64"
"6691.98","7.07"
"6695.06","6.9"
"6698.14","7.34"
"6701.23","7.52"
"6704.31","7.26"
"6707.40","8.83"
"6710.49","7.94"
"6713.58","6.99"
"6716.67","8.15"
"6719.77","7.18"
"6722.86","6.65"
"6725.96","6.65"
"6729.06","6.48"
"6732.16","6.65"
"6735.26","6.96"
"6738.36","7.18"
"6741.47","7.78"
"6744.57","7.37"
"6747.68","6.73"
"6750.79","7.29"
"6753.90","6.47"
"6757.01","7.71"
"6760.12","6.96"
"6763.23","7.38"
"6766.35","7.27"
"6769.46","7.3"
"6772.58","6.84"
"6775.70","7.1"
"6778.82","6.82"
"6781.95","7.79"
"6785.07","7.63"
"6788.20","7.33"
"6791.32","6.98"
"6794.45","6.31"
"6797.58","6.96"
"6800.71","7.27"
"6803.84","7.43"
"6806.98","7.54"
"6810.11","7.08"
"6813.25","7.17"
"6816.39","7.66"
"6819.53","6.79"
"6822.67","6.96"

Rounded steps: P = 7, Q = 0.30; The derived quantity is 0.113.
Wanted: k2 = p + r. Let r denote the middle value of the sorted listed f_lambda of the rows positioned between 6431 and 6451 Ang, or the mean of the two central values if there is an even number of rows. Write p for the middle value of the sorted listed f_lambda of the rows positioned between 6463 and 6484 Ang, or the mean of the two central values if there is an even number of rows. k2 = 14.6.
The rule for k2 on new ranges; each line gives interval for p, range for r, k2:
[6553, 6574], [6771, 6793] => 14.4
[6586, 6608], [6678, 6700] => 14.5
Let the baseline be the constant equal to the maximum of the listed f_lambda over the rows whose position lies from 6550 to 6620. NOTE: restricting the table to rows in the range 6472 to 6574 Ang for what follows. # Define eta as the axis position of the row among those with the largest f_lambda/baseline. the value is 6500.61 Ang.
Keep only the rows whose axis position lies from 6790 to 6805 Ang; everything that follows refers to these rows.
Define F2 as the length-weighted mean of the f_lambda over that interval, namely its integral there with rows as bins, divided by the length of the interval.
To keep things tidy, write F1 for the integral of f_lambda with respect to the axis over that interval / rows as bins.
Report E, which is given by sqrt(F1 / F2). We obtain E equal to 3.9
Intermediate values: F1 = 105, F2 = 6.98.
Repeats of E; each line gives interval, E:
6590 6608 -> 4.2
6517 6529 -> 3.5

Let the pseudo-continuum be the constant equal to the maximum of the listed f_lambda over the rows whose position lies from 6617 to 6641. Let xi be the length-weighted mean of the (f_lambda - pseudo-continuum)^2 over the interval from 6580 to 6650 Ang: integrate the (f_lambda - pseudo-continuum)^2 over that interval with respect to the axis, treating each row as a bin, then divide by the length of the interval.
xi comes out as 0.6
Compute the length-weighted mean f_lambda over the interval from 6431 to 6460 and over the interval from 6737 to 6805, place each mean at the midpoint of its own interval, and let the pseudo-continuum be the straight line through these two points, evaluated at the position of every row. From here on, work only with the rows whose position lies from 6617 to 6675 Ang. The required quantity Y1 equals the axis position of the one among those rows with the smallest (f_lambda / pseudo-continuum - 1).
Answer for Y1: 6636.73 Ang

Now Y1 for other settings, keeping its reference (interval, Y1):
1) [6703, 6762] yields 6753.90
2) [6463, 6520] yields 6518.60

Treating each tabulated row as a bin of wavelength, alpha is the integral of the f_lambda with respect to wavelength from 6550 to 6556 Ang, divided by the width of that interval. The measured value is 7.53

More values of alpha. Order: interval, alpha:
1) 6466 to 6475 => 7.23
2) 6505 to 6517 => 7.49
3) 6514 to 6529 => 7.12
